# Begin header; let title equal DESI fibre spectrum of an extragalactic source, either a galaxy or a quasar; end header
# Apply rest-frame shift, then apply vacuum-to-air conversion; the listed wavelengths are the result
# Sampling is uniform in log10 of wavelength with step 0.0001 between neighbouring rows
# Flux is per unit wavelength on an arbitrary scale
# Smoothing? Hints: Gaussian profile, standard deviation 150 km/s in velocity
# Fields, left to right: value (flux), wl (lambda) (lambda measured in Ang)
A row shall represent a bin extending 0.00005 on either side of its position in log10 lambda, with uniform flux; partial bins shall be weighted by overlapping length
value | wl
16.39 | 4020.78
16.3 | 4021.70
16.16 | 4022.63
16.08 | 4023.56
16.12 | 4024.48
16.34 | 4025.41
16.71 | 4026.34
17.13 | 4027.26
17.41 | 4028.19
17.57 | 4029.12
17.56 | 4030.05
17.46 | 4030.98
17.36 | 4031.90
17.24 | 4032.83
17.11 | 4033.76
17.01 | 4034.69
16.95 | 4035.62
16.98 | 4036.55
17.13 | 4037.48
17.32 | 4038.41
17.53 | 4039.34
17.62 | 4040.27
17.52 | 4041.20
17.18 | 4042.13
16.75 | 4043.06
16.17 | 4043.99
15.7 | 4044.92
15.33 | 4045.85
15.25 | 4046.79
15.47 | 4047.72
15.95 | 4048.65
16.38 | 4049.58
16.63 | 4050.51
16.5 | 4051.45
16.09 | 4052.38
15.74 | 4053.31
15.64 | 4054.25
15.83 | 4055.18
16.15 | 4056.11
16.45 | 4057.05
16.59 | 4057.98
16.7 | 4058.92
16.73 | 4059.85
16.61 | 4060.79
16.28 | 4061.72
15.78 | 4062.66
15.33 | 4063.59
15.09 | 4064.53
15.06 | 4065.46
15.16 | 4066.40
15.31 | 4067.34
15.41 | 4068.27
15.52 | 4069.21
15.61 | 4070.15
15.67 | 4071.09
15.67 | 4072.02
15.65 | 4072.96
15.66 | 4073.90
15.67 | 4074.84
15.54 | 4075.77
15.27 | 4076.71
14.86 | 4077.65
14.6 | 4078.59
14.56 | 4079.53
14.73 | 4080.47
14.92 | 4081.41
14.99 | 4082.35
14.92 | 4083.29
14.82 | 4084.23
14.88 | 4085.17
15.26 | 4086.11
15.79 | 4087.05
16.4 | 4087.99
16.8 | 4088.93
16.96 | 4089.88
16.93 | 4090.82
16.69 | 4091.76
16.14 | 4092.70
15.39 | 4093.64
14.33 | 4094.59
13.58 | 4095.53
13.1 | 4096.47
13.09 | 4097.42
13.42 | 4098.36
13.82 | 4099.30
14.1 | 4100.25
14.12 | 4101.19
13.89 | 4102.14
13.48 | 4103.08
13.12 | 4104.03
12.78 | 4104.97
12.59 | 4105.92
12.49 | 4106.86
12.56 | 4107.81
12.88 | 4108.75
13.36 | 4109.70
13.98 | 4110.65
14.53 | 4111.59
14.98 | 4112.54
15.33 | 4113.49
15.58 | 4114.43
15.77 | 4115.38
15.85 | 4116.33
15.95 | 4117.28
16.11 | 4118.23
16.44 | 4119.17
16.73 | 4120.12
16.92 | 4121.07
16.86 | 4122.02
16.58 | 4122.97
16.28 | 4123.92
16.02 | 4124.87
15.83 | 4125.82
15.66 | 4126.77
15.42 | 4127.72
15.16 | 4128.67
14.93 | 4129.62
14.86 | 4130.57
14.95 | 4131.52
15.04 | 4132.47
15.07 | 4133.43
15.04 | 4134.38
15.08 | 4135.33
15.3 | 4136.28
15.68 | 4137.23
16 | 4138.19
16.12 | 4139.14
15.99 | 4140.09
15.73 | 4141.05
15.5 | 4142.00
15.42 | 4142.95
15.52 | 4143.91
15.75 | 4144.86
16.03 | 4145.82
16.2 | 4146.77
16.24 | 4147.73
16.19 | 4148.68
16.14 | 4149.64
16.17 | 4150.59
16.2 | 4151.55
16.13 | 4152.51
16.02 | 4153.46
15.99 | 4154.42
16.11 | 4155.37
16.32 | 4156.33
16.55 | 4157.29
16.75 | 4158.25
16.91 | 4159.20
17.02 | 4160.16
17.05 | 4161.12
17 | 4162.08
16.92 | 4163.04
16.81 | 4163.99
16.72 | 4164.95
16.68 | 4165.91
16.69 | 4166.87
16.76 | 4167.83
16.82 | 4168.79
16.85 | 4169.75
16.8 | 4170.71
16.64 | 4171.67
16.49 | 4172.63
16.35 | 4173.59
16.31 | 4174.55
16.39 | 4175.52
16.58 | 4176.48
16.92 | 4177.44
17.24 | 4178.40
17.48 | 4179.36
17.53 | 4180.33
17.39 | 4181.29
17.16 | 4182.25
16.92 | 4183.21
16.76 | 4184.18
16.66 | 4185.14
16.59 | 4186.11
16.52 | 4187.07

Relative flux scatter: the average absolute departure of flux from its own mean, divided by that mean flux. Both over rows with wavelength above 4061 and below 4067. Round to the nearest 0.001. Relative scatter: 0.025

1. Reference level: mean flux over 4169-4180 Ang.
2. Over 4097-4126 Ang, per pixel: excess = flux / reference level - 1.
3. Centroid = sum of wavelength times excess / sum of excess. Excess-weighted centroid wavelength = 4106.5 Ang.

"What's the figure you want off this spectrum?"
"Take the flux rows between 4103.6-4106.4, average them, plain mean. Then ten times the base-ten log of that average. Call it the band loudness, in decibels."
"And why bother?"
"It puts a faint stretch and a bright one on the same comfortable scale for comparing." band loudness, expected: 11.1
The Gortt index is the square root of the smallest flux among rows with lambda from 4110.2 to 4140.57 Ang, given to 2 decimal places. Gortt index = 3.74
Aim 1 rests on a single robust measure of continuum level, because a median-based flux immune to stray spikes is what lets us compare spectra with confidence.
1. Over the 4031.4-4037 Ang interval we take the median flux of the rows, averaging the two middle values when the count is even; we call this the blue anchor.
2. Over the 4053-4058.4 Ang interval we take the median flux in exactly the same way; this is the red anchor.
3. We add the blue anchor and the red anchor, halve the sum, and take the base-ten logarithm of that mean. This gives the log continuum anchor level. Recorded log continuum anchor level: 1.22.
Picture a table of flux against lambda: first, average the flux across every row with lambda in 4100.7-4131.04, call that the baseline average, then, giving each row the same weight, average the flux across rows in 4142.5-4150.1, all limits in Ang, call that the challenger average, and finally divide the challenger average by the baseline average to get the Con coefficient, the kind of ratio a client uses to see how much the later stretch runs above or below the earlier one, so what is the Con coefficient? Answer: 1.07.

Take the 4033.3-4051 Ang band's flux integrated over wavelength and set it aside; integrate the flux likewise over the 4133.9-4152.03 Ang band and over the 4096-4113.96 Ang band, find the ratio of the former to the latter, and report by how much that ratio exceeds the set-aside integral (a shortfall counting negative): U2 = -293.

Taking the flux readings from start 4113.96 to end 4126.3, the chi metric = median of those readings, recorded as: 16.1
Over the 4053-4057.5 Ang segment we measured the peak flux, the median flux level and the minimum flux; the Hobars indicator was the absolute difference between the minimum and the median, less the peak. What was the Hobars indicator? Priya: -16.3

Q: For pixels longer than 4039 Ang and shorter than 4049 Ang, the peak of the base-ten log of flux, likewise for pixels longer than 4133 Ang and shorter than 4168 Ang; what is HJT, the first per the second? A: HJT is 1.01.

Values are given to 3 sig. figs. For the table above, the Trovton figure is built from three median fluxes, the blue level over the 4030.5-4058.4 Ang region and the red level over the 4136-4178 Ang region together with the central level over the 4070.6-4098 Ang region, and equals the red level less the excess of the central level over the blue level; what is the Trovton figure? 17.7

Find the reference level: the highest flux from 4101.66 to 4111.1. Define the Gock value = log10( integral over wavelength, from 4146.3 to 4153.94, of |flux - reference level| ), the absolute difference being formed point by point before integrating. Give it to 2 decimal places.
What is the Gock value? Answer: 1.22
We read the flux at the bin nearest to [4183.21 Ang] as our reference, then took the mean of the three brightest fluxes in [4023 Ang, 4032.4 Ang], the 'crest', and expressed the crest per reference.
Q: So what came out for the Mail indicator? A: 1.04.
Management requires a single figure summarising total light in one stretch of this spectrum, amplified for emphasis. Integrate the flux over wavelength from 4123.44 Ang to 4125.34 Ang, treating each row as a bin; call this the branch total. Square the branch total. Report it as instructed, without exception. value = 941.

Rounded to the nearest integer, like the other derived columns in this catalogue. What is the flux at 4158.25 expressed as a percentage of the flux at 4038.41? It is 97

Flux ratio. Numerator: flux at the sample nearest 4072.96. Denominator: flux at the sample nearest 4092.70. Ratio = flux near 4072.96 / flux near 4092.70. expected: 0.97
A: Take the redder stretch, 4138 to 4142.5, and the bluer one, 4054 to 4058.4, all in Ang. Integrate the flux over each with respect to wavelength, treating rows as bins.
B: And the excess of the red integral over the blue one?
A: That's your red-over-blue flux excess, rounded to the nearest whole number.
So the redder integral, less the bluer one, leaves 0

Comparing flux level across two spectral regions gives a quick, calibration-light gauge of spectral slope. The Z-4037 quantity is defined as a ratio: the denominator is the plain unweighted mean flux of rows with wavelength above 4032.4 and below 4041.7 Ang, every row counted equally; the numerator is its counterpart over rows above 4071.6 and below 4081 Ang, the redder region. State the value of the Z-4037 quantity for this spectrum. 0.88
